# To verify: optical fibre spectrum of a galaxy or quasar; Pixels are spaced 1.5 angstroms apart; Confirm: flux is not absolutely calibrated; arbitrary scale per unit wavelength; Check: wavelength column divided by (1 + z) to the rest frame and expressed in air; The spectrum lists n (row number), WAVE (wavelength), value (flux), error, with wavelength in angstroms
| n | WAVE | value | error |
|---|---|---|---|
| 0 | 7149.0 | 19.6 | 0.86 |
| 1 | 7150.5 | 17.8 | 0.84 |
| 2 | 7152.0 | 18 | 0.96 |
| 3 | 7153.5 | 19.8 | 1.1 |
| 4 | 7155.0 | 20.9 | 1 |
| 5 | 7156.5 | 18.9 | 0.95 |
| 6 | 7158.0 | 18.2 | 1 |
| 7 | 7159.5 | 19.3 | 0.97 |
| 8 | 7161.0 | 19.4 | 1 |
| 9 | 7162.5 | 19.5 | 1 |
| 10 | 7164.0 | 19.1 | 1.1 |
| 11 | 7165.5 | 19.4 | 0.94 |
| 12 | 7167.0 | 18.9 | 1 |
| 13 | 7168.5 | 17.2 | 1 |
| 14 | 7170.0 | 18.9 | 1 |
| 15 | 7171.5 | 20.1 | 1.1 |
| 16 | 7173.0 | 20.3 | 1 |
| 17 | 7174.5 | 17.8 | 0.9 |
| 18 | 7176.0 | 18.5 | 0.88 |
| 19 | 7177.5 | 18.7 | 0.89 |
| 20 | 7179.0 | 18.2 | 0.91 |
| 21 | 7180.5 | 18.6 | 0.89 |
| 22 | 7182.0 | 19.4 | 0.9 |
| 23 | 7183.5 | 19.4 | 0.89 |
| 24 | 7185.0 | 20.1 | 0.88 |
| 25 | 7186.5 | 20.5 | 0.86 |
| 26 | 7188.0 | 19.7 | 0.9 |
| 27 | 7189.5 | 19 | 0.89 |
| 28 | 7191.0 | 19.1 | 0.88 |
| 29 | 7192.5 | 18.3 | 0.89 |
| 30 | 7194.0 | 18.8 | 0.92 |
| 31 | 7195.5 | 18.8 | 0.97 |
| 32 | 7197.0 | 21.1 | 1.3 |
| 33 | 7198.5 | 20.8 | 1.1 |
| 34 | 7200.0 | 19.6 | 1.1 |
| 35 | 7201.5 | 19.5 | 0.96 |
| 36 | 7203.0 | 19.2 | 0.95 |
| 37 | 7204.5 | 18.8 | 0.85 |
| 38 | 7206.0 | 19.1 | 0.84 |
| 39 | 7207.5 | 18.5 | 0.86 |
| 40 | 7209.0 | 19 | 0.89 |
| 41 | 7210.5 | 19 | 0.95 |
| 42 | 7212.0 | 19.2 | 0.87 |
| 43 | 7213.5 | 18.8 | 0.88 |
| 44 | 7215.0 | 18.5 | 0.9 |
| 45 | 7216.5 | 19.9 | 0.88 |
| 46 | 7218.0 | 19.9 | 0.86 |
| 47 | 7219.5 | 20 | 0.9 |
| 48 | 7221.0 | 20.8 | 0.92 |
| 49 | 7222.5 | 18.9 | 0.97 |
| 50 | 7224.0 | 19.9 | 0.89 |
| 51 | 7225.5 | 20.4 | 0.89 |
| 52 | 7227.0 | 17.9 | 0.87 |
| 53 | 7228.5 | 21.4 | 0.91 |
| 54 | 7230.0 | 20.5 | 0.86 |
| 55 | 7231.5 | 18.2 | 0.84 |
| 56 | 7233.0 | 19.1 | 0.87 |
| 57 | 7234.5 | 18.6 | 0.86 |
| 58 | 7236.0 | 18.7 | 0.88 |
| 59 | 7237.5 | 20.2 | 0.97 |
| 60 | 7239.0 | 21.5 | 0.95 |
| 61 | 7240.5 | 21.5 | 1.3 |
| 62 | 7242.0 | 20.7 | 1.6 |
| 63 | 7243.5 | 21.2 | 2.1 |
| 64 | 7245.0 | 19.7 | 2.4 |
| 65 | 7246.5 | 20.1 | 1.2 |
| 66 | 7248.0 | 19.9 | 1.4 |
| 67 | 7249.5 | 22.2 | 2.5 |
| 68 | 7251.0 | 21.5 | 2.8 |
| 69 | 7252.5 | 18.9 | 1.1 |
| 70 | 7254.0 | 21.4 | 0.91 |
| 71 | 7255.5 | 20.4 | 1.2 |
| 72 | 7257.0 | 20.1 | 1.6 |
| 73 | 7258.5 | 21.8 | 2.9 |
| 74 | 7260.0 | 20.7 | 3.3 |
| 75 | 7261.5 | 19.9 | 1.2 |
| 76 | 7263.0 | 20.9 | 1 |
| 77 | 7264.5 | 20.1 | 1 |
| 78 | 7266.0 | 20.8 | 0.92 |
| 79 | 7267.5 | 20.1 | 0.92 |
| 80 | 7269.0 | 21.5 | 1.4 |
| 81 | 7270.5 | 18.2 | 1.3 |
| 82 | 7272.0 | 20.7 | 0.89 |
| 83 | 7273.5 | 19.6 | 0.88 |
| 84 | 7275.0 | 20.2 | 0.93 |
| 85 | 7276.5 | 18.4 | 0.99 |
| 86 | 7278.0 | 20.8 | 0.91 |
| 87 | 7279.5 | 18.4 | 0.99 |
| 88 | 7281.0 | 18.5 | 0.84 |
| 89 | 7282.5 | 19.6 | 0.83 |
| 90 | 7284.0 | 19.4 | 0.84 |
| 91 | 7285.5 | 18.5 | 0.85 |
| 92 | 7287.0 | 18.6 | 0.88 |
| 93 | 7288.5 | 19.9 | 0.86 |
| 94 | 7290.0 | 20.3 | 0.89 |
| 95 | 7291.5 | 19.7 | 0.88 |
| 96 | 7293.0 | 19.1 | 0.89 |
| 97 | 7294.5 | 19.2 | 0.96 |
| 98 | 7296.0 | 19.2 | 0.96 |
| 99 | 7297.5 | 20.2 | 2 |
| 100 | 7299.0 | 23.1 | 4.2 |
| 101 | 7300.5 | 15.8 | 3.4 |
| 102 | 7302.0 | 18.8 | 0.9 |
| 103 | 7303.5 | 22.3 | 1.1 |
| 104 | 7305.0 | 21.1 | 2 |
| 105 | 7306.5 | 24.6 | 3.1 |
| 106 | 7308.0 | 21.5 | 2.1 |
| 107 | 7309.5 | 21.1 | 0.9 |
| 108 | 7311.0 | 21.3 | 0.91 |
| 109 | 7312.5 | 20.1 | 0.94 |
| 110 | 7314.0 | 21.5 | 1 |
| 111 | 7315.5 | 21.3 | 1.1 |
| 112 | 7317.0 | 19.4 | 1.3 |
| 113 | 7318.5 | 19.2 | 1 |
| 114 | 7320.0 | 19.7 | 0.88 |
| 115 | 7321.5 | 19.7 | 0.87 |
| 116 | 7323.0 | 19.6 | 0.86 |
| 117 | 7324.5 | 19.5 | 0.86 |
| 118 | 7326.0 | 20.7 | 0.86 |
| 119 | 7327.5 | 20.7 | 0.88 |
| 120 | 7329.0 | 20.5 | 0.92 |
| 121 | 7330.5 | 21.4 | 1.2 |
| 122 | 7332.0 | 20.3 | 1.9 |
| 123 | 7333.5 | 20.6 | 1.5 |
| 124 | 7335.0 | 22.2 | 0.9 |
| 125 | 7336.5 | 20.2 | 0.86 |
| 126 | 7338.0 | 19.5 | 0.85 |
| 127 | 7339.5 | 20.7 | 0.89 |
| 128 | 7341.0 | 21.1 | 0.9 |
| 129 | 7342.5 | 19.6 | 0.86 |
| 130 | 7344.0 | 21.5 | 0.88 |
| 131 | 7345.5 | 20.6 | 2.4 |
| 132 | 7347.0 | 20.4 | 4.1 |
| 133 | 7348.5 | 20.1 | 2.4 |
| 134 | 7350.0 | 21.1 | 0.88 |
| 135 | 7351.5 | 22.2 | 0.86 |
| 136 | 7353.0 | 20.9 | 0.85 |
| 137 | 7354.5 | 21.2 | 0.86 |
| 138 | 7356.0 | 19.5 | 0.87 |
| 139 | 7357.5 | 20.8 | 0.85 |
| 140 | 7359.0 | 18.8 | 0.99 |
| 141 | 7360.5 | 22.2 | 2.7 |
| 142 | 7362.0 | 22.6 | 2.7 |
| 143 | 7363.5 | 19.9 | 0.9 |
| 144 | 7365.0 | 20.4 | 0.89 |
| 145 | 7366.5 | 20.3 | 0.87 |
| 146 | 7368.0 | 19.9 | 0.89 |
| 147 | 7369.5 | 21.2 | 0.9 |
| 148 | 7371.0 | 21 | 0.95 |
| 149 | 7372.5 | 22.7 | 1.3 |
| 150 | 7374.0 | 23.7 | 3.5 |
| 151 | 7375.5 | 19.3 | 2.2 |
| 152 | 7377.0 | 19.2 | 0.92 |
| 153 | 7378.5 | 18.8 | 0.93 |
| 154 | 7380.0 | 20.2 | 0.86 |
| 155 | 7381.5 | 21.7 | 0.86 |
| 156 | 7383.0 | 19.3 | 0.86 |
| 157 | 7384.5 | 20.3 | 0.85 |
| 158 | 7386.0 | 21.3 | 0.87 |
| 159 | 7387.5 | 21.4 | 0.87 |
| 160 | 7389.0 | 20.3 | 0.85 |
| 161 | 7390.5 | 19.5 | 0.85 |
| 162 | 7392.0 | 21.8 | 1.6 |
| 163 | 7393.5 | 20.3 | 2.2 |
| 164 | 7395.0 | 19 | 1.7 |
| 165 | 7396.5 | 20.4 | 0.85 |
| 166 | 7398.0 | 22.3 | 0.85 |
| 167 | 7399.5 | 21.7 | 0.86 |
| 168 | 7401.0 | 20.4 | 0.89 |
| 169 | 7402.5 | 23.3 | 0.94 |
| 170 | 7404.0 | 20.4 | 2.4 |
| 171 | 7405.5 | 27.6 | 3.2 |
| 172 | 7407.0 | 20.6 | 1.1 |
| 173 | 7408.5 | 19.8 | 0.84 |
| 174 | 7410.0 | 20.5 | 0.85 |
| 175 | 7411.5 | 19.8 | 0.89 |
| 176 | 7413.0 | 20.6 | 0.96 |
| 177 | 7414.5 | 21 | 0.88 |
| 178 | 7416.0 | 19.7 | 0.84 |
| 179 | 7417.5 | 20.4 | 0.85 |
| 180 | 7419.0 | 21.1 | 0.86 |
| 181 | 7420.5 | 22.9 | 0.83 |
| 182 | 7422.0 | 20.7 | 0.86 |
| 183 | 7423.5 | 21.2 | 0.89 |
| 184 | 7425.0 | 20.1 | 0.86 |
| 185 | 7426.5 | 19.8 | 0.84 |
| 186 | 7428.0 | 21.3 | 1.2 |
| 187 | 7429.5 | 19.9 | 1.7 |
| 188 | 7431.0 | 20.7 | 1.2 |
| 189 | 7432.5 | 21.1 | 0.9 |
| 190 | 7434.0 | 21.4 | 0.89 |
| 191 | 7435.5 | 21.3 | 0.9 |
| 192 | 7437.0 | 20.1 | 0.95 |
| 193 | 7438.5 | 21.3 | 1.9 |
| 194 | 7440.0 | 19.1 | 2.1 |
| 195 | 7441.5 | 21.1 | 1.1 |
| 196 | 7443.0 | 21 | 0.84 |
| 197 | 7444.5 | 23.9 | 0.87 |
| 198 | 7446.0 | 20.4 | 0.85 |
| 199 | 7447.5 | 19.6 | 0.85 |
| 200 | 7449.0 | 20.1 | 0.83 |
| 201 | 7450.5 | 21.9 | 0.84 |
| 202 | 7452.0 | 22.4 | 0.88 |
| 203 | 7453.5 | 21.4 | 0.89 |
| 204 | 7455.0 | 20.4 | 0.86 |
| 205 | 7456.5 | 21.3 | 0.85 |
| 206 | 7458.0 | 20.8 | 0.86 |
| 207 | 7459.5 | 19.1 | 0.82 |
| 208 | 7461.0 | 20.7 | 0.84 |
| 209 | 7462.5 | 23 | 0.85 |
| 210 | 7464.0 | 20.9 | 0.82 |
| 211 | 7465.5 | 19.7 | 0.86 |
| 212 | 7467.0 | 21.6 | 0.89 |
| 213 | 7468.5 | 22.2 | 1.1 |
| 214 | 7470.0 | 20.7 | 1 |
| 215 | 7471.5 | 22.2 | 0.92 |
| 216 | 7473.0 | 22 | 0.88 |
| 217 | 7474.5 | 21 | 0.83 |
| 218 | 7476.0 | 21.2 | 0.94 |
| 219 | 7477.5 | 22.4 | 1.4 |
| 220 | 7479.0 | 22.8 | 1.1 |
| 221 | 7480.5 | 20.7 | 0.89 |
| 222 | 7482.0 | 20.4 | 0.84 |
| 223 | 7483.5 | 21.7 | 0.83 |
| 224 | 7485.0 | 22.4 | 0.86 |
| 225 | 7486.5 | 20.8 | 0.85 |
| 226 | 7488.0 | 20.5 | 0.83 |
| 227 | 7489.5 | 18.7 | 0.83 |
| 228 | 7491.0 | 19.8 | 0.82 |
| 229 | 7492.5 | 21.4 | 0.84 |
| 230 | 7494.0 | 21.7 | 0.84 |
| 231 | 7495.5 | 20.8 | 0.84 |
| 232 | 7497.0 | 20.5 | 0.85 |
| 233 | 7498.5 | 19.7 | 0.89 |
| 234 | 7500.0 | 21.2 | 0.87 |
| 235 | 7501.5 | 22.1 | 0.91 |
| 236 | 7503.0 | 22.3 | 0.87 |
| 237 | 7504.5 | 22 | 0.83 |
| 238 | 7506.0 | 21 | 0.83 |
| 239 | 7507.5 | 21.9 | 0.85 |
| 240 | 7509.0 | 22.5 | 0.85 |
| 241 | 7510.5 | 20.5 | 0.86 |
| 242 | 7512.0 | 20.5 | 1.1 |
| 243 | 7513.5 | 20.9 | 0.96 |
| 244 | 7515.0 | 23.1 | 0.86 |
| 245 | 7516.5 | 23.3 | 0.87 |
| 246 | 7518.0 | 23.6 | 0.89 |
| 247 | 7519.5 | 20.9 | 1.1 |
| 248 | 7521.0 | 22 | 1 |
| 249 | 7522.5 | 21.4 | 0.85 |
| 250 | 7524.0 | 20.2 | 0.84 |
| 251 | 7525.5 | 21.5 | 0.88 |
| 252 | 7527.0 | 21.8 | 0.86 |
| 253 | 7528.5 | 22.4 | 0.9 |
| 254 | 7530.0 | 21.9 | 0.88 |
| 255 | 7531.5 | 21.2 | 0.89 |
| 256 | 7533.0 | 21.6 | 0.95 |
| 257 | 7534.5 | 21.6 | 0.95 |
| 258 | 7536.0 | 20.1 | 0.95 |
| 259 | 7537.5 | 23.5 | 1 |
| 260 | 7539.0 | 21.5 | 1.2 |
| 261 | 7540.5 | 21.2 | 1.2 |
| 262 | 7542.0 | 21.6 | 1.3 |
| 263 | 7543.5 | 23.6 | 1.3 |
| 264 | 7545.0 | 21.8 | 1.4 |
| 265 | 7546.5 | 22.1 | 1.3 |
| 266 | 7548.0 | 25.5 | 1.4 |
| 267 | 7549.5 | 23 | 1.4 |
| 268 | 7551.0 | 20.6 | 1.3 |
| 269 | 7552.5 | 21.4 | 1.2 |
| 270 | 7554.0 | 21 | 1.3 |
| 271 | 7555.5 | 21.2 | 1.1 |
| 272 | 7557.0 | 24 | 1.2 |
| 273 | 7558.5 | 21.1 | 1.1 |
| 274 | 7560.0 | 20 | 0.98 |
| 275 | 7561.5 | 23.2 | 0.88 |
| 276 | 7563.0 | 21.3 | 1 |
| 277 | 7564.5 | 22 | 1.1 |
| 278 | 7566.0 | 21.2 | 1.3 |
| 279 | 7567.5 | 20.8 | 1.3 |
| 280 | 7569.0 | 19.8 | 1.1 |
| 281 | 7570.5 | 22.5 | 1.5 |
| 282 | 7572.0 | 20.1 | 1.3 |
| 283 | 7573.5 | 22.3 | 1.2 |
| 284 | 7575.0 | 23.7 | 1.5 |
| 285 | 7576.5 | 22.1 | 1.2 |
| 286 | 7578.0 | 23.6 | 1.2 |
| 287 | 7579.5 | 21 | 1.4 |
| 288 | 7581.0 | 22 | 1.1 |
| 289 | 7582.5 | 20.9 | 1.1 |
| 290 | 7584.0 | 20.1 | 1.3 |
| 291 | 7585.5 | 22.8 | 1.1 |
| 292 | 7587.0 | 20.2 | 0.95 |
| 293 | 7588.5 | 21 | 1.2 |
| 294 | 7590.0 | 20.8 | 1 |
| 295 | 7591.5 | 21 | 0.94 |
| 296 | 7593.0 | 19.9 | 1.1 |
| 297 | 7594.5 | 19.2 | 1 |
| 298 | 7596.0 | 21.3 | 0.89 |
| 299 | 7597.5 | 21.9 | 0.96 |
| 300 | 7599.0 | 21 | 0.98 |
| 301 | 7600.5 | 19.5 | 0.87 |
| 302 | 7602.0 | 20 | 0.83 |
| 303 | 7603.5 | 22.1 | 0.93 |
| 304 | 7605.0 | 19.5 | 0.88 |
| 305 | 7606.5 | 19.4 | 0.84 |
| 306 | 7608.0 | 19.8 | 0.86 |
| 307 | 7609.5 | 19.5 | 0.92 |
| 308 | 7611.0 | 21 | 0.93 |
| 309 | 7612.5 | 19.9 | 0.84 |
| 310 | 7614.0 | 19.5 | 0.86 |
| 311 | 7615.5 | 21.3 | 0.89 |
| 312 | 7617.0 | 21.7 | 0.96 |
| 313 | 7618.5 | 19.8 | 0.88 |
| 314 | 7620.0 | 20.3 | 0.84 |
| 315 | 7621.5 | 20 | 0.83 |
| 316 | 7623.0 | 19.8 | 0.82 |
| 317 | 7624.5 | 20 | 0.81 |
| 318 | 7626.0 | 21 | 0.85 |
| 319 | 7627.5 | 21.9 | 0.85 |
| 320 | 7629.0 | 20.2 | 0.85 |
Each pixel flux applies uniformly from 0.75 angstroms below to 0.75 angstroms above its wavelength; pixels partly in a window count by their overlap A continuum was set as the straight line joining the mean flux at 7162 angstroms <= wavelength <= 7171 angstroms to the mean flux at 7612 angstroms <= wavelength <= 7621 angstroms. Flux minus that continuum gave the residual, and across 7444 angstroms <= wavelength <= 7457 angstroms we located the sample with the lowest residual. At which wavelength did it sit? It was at 7447.5 angstroms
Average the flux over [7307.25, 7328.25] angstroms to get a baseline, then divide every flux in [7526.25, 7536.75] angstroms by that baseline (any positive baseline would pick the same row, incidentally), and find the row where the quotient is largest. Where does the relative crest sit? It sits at 7528.5 angstroms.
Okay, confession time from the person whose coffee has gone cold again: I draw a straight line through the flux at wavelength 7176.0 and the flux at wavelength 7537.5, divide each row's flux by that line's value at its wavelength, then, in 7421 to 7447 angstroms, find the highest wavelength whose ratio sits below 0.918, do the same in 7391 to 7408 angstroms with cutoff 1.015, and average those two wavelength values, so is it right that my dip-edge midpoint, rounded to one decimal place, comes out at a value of 7426.5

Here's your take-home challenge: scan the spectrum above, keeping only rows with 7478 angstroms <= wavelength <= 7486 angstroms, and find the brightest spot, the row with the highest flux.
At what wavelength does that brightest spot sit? 7479.0 angstroms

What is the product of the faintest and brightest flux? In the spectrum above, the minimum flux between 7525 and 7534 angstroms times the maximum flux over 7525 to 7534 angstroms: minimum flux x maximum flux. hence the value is 475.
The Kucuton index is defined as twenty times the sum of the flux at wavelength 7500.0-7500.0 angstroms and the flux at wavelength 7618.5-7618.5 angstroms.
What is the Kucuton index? 820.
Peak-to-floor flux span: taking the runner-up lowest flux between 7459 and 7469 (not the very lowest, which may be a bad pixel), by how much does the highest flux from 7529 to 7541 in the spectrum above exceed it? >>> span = 3.8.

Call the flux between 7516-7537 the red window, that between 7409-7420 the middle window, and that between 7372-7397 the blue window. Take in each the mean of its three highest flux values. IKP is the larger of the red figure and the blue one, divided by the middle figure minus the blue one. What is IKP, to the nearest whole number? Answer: -13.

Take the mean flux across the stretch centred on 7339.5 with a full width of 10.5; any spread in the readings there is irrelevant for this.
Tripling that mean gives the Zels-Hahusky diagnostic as 62.1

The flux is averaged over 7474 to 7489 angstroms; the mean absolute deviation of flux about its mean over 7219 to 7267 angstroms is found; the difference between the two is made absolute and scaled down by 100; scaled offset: 0.205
